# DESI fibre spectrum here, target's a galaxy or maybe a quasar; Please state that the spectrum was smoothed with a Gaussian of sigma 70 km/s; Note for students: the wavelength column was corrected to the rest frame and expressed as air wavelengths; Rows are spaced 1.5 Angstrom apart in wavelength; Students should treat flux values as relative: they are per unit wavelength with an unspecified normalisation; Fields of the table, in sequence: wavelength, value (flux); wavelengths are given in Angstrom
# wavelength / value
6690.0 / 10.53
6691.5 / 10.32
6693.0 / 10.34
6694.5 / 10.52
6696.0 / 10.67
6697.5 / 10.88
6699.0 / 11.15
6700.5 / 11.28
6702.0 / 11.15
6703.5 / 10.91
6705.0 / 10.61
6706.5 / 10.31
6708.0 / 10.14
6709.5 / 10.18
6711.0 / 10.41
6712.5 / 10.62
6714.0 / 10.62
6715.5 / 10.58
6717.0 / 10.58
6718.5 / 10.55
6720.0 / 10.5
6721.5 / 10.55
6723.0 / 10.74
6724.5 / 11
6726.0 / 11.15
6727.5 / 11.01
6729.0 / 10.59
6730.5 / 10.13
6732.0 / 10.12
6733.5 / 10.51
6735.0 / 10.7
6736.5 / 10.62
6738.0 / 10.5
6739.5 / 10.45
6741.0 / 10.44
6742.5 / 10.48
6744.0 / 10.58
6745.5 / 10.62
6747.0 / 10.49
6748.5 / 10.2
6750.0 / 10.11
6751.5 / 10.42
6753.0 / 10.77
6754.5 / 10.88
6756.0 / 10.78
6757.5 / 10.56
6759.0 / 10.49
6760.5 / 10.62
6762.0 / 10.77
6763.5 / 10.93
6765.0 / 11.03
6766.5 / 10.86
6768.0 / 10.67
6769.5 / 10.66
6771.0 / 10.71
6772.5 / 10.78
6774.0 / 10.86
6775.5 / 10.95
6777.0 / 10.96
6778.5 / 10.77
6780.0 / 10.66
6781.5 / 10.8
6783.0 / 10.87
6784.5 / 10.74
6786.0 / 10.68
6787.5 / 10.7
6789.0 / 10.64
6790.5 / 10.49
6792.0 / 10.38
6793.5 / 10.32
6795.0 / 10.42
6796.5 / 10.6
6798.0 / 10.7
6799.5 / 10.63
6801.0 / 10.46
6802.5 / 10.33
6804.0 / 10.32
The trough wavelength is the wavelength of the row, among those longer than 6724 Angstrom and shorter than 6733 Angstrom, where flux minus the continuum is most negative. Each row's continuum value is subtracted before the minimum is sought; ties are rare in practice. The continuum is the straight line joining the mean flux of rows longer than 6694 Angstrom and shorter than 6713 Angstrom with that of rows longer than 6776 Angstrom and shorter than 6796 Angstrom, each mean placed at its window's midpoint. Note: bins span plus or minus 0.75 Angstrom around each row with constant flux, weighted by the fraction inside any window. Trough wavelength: 6732.0 Angstrom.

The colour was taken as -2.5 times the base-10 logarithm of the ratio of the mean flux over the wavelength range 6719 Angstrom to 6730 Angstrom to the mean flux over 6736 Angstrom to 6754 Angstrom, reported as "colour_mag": -0.03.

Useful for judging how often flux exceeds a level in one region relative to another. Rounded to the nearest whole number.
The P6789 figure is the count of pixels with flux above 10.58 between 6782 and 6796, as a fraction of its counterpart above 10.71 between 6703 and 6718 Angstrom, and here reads 5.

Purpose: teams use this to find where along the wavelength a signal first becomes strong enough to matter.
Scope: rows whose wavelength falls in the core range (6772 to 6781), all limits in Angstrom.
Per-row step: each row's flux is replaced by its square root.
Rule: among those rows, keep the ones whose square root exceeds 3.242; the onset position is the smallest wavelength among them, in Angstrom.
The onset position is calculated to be 6772.5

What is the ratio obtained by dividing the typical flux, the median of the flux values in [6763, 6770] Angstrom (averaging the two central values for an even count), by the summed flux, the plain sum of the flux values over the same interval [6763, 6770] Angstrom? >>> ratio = 0.2006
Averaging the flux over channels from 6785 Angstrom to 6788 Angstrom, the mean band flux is 10.7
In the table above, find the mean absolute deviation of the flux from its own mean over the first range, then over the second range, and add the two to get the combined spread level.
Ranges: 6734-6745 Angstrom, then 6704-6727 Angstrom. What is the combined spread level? 0.26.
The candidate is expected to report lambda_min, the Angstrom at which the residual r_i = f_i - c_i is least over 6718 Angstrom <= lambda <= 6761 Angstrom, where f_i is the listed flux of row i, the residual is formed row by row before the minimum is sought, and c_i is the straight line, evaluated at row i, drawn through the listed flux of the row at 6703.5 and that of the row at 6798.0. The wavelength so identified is 6732.0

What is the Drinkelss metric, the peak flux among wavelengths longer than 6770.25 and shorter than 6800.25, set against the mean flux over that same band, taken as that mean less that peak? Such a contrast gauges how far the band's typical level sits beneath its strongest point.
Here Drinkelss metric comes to -0.28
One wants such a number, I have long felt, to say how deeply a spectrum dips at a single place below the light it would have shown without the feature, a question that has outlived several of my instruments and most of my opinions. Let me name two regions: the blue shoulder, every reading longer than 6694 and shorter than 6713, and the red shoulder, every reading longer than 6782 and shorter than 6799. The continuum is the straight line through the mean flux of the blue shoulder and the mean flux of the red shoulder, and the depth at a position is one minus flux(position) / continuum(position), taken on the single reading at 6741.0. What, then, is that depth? 0.019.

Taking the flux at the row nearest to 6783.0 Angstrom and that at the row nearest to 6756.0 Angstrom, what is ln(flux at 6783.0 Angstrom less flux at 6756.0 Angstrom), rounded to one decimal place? -2.4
